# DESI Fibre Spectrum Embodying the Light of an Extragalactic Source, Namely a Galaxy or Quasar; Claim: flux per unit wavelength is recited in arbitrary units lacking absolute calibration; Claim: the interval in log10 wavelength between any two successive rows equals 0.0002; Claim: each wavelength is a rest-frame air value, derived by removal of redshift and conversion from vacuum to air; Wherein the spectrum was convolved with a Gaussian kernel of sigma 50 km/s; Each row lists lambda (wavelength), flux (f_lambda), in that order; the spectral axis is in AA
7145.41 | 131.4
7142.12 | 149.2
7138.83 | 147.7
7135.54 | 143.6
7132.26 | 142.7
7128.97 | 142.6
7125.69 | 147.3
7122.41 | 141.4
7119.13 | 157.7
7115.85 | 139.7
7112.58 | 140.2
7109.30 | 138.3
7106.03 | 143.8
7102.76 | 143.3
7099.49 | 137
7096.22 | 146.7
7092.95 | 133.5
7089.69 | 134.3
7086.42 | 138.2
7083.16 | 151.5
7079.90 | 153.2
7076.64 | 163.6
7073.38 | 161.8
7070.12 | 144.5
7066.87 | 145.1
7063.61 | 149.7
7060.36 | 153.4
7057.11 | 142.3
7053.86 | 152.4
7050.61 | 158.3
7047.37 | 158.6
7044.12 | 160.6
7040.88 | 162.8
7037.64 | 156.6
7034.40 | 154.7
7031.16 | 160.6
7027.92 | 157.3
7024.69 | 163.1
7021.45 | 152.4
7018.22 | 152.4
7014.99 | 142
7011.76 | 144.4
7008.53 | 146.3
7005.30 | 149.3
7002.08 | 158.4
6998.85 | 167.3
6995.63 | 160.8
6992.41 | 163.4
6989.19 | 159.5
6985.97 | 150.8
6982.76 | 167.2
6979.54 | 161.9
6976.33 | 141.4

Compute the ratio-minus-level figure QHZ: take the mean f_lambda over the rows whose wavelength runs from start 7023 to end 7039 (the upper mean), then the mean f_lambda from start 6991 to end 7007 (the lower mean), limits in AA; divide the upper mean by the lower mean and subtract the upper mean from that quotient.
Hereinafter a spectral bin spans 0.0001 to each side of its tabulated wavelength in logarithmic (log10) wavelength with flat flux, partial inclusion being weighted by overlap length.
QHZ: -157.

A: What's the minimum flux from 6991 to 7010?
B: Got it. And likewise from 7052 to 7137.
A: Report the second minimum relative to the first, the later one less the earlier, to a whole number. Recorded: -13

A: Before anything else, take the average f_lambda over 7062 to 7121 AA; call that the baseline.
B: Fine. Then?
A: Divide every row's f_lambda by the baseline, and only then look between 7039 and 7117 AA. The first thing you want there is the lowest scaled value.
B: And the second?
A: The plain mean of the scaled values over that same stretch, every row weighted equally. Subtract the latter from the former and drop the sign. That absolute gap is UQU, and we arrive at 0.100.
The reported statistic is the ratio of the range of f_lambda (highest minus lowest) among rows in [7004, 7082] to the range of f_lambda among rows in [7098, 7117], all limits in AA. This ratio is 3.18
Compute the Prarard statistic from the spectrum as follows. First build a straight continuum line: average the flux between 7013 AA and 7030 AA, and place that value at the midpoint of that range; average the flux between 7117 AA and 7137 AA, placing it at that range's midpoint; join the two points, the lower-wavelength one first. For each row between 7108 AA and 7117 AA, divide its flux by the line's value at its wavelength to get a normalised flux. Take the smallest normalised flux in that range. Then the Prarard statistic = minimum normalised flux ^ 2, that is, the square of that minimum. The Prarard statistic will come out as 0.88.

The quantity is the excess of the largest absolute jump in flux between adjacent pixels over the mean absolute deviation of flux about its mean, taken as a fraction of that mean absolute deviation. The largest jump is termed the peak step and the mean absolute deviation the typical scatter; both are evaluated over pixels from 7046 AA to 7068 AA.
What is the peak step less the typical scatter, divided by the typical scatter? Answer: 1.3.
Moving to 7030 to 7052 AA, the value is 2.0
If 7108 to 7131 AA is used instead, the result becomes 2.7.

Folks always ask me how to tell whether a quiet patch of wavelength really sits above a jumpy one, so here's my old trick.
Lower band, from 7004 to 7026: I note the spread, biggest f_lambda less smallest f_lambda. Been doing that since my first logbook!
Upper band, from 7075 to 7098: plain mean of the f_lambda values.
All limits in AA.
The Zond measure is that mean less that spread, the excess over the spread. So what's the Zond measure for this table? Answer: 125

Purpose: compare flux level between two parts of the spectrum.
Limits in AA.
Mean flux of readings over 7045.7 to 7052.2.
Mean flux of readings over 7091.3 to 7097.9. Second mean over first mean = 0.88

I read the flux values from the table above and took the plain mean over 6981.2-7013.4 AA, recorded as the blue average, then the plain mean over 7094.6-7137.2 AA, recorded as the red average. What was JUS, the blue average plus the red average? 300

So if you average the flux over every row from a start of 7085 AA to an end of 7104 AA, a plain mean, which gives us 139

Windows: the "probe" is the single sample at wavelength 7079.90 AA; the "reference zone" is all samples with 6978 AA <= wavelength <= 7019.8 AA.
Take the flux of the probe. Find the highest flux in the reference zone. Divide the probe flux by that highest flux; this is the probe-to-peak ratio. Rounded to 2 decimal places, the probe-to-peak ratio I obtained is 0.92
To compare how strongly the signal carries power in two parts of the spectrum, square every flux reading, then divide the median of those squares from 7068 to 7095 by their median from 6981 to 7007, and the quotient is 0.85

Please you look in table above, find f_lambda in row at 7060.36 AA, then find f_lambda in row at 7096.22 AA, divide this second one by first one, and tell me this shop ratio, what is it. 0.96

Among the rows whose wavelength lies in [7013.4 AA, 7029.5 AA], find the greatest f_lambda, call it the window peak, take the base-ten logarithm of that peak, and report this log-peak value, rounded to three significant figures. 2.21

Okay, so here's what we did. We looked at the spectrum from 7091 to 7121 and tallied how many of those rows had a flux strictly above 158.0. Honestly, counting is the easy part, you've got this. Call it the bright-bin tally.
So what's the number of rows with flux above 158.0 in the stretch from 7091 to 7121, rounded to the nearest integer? 0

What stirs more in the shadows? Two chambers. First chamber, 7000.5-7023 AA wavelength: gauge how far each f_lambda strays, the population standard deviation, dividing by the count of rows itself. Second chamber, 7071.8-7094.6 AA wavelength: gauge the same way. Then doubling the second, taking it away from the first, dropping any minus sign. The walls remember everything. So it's 18.3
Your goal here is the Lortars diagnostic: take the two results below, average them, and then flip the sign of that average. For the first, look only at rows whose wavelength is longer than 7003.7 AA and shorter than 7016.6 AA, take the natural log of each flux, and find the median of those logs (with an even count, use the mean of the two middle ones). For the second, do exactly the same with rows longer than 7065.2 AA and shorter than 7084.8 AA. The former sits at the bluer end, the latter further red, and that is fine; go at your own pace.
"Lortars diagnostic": -5.00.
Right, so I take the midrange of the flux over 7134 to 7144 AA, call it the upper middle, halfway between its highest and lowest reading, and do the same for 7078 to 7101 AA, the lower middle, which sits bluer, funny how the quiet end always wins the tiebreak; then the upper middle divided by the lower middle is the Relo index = 1.02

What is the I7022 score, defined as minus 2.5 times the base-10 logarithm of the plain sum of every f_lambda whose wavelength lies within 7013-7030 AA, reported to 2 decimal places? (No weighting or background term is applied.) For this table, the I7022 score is -7.21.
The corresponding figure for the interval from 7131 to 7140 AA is -6.59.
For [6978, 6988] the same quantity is -6.70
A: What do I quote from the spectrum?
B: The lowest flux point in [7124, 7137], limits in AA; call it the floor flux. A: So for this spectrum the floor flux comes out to 142.6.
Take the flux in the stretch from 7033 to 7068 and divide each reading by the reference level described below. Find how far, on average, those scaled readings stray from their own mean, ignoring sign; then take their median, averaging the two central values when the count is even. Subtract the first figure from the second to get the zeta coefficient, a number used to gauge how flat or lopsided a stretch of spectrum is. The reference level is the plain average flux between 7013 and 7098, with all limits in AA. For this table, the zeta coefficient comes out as 0.986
